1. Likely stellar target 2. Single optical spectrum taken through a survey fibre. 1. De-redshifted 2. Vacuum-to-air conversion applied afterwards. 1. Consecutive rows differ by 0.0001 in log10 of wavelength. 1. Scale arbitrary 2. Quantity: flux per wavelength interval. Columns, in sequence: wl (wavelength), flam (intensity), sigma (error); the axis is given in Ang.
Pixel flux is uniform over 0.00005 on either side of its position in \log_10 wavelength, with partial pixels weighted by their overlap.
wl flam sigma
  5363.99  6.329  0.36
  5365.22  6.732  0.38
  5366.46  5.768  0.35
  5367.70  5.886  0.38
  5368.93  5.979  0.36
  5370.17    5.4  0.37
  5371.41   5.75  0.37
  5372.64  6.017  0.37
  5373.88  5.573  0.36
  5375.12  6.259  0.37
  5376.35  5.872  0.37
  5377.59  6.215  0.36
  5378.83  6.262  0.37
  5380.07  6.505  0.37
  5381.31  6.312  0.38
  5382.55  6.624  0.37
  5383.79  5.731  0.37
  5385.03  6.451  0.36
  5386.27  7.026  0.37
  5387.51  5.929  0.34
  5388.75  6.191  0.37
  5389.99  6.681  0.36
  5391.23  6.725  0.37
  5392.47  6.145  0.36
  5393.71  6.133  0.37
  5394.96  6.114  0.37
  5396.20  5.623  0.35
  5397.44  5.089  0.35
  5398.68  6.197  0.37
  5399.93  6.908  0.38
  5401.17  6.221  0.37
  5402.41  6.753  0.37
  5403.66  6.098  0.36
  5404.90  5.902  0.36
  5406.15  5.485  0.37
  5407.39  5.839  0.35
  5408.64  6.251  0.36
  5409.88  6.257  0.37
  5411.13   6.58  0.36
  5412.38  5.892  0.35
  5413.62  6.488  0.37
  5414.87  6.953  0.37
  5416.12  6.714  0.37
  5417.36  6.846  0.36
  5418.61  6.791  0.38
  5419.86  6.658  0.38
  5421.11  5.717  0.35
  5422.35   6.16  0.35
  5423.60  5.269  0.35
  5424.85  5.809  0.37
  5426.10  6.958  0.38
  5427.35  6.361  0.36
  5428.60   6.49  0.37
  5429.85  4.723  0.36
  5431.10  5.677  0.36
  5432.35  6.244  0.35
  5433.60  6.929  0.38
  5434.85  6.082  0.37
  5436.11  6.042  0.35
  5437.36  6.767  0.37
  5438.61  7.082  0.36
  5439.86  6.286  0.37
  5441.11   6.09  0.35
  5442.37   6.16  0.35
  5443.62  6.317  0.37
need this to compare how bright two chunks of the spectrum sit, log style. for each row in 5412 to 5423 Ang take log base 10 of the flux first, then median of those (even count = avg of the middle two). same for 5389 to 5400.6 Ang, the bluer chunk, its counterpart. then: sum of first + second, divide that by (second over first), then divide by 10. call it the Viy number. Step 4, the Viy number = 0.168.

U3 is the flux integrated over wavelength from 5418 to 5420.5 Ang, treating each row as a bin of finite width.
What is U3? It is 16.8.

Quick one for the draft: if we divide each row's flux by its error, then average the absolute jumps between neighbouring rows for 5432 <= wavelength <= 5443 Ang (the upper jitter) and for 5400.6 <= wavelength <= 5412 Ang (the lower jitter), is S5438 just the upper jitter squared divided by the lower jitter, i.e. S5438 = 1.0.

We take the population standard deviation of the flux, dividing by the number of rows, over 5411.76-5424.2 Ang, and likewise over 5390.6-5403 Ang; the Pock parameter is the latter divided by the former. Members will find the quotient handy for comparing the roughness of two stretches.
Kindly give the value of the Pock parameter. 1.0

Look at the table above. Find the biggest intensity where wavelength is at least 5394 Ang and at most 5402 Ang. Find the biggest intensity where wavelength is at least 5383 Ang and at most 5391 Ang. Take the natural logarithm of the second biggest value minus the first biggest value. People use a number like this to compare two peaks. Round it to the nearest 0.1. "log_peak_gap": -2.1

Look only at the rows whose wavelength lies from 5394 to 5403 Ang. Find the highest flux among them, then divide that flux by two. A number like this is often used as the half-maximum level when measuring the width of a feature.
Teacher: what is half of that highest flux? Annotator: 3.45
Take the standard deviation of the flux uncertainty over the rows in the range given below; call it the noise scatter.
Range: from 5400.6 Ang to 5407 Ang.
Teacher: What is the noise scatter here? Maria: 0.005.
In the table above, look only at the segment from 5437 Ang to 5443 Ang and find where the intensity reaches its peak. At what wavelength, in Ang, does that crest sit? 5438.61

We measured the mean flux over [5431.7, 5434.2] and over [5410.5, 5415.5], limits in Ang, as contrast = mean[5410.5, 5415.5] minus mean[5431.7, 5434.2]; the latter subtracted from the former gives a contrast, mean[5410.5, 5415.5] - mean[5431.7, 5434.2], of -0.1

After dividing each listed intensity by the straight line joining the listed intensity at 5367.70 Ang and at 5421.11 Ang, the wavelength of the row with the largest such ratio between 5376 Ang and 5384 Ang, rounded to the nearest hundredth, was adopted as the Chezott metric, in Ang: 5382.55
